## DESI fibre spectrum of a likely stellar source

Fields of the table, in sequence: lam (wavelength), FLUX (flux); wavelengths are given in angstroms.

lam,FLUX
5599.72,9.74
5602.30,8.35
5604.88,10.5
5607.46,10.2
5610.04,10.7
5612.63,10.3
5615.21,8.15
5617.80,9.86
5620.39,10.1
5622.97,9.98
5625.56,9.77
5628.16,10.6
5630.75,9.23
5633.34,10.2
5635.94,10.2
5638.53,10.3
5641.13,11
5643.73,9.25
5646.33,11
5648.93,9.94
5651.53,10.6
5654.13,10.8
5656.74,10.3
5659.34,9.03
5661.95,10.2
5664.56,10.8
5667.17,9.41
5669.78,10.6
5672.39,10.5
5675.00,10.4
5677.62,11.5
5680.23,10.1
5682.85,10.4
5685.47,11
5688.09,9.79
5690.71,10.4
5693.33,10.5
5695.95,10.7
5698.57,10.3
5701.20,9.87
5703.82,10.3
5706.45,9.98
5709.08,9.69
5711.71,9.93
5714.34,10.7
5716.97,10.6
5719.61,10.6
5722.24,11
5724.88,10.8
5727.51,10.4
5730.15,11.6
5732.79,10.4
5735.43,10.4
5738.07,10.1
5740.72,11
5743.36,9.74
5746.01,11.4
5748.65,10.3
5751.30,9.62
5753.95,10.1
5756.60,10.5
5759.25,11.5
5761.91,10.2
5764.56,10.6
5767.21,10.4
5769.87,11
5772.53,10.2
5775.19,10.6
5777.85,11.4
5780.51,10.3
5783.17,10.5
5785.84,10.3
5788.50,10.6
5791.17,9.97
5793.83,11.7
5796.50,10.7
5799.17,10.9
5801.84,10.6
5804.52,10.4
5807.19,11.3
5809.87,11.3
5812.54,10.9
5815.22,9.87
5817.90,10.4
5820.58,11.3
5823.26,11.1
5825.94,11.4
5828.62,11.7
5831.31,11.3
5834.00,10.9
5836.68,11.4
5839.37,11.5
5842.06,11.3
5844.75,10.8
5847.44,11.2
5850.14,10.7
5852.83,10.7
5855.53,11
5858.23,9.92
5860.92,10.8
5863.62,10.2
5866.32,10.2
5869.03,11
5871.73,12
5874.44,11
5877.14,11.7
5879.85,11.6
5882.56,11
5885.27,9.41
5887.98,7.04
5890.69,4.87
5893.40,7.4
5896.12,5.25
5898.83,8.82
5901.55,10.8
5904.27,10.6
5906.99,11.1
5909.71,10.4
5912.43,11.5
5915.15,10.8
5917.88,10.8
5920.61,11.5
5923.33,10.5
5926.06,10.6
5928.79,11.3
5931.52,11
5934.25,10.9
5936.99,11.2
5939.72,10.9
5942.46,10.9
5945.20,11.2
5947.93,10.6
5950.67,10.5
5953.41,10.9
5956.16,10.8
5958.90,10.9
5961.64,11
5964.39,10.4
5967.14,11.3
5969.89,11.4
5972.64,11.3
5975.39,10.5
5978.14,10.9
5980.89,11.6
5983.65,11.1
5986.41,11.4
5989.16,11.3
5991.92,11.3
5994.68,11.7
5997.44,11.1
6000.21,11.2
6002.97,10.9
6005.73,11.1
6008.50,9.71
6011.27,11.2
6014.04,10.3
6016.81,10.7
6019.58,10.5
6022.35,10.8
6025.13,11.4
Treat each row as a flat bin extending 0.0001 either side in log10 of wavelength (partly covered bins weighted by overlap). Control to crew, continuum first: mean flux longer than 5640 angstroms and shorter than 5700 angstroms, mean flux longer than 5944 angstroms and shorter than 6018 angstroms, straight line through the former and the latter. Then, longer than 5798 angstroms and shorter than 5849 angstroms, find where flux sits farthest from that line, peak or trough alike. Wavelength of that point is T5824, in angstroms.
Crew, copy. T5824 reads 5828.62 angstroms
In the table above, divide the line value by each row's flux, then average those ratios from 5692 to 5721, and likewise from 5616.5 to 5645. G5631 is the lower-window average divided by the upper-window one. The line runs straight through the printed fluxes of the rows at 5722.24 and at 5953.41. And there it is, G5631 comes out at 1.03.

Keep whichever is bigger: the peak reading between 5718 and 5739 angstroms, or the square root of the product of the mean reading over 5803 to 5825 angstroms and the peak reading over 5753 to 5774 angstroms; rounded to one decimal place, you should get 11.6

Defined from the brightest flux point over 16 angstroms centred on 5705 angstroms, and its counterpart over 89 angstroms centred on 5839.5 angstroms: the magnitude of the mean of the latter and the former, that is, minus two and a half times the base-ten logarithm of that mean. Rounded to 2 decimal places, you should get -2.62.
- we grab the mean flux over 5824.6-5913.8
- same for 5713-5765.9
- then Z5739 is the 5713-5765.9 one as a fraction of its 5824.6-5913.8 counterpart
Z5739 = 1.03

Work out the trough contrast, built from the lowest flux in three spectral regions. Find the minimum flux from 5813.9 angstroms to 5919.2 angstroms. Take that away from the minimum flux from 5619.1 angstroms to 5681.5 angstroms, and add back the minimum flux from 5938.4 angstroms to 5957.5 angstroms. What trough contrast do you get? 14.7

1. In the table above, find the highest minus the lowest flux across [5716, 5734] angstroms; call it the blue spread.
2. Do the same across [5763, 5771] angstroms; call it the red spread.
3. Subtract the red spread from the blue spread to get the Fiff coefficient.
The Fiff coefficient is 0.6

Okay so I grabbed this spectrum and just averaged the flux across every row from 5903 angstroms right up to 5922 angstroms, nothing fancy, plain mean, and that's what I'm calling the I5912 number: 11.0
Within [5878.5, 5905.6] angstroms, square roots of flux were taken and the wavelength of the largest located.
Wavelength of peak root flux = 5879.85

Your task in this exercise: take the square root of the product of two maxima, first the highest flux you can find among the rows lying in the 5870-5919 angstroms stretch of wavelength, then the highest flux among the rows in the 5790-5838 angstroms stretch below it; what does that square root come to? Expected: 11.8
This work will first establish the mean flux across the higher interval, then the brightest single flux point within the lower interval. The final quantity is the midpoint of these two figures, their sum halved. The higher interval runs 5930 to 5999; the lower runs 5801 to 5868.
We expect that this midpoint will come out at 11.4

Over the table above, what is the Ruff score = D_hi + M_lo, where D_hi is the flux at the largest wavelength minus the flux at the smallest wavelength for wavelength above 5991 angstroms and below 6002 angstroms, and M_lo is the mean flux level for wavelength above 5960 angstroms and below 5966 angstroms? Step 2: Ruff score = 10.6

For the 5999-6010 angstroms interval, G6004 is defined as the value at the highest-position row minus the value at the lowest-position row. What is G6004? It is -1.5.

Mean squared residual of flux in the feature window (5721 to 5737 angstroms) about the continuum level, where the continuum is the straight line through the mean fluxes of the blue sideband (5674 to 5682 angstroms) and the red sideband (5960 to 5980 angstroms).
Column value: 0.20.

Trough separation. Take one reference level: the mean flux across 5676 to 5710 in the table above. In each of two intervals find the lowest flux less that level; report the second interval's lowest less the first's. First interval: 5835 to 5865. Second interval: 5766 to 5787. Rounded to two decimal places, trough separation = 0.28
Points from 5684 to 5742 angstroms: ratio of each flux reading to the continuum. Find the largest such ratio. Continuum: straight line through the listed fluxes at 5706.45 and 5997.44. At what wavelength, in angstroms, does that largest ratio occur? 5730.15 angstroms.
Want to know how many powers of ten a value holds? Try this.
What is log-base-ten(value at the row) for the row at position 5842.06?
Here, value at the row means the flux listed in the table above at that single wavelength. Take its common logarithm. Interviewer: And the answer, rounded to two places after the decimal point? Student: 1.05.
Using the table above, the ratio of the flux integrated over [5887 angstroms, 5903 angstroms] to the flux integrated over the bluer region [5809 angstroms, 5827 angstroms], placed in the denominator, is 0.6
